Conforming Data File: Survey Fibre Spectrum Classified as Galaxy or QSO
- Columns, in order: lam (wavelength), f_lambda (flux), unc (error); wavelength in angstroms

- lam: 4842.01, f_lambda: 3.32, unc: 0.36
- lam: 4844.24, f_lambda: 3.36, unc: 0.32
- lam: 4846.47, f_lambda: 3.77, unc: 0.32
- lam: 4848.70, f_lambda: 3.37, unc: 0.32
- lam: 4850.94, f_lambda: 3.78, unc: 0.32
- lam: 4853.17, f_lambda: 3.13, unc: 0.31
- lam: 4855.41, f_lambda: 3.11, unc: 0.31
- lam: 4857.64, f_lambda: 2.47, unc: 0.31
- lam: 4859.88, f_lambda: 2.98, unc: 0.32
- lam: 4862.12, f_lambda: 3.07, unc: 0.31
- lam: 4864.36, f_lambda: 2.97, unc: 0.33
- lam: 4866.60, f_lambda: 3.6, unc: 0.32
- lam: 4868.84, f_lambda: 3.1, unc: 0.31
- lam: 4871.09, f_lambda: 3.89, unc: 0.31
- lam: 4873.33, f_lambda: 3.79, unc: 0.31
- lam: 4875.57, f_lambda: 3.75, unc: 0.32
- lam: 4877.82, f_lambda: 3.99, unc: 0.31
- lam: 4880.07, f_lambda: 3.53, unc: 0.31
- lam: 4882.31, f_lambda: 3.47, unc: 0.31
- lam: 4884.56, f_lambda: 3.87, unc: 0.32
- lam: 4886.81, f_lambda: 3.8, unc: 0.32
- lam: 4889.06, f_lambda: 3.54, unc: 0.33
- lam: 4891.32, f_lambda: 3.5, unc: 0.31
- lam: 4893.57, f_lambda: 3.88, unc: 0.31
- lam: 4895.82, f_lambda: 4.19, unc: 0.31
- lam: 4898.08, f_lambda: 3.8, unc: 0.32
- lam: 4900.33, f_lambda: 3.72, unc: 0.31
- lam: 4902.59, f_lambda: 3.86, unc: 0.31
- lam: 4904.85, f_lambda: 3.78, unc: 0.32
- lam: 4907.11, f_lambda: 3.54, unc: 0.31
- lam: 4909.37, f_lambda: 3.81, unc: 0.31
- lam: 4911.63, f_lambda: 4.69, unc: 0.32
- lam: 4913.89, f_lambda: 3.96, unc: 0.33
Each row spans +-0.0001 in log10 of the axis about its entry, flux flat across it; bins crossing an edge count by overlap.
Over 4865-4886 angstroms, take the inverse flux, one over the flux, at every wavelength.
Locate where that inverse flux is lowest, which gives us 4877.82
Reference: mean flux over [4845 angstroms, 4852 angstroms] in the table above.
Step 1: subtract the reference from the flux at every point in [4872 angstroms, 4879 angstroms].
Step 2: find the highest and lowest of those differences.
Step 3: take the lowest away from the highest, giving 0.24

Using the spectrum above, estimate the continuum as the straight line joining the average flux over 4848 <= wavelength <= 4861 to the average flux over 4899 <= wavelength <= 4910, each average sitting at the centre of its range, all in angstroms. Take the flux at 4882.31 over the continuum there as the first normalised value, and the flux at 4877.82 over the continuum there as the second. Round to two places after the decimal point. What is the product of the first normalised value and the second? 1.17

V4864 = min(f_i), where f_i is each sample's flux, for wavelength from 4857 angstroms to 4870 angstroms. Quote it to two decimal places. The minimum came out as 2.47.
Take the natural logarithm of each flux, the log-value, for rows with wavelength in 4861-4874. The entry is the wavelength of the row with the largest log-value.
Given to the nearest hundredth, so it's 4871.09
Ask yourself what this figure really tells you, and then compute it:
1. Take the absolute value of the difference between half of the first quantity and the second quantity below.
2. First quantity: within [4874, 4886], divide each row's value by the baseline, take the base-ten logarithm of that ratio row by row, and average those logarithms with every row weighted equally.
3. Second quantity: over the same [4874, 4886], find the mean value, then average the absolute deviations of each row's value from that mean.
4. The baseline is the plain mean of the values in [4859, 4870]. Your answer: 0.14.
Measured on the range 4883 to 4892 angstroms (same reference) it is 0.12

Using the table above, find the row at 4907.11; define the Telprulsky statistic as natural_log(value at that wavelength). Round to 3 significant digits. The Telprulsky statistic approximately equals 1.26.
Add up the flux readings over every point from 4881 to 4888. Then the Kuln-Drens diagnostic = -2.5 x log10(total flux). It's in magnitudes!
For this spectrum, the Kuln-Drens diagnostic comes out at -2.6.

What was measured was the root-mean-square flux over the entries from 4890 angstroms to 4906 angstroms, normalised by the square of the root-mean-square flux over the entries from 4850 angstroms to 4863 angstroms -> 0.394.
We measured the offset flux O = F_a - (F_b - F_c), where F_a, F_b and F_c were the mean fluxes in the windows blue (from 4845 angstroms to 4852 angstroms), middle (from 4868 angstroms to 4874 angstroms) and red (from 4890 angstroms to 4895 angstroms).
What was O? 3.74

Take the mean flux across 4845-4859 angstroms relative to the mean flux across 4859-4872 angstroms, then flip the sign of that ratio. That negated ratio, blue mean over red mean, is -1.00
